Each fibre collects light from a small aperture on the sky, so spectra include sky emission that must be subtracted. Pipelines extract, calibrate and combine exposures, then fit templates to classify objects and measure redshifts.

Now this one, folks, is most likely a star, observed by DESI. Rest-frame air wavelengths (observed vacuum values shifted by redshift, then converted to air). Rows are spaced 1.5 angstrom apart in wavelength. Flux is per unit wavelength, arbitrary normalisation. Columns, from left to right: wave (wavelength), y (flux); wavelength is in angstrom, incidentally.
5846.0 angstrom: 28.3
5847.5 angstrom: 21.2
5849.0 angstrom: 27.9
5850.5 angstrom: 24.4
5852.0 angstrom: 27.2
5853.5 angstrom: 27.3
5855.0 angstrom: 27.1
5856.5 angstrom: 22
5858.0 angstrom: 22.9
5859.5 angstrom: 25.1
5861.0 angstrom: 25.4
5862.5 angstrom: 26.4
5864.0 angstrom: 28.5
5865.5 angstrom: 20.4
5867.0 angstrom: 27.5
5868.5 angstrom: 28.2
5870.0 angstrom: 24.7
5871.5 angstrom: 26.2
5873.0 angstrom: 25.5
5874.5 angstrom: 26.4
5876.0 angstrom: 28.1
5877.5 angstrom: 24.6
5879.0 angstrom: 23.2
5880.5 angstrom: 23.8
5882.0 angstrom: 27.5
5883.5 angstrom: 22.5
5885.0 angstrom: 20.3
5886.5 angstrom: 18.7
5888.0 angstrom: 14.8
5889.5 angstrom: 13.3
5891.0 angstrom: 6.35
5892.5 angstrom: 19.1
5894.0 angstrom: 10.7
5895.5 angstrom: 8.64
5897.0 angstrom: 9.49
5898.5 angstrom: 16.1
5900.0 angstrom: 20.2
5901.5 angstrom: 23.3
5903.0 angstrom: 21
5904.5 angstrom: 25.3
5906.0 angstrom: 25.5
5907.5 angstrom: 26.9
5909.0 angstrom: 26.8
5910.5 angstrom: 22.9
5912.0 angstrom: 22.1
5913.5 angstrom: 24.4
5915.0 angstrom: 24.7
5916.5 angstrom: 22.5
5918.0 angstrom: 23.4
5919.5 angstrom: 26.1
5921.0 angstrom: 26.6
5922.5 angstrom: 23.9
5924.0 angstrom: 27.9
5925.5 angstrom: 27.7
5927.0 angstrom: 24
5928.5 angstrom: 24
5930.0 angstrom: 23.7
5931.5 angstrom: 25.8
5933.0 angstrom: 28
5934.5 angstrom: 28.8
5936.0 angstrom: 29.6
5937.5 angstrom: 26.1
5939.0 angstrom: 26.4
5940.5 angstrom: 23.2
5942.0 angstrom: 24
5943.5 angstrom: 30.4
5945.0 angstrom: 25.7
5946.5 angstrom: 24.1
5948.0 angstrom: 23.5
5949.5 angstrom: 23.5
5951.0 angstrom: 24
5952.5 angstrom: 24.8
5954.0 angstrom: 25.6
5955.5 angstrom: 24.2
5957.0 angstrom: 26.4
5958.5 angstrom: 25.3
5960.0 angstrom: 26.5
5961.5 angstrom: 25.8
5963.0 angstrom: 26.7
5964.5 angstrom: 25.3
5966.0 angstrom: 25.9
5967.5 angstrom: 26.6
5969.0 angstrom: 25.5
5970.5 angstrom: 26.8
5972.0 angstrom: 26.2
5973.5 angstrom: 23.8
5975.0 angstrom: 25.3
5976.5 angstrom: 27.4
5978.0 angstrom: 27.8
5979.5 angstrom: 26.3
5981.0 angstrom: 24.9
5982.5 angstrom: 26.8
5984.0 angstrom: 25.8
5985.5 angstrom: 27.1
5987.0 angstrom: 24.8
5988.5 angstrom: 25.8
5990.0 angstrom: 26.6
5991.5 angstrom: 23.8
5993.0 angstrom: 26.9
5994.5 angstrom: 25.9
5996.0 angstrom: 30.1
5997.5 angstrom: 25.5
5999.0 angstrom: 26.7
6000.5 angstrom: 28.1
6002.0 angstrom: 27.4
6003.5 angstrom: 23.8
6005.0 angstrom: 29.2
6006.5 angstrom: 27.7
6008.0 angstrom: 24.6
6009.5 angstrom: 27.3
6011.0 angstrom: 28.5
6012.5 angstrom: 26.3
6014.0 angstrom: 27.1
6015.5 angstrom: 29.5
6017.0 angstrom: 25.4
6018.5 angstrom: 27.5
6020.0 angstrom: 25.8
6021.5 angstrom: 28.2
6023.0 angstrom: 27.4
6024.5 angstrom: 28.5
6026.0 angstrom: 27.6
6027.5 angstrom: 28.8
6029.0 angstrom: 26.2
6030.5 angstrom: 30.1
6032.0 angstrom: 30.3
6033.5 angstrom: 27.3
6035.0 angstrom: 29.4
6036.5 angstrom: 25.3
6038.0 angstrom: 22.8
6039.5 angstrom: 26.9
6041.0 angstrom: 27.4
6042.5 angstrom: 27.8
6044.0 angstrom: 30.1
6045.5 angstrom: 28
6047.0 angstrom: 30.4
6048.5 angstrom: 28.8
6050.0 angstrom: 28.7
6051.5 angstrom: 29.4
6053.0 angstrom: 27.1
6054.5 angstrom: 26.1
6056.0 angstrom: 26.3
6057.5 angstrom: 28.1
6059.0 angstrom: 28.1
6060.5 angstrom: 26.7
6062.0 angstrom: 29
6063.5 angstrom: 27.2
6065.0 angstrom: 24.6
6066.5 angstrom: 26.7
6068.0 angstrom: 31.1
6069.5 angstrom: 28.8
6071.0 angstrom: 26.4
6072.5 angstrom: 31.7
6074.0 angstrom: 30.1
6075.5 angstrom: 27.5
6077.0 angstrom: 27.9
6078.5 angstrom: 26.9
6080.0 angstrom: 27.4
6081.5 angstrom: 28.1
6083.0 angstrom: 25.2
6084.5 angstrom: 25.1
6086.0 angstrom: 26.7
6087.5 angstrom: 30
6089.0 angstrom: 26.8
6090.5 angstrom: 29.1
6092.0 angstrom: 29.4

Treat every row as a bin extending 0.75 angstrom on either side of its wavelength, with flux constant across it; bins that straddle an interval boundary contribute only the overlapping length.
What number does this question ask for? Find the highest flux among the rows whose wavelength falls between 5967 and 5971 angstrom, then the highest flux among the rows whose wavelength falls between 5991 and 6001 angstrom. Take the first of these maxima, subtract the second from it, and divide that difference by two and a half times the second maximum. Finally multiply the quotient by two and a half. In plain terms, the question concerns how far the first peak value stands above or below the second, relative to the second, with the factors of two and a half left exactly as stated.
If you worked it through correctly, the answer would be -0.11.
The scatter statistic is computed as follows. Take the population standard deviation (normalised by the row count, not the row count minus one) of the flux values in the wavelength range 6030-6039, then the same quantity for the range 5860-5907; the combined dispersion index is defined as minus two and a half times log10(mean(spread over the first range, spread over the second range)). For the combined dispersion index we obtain -1.6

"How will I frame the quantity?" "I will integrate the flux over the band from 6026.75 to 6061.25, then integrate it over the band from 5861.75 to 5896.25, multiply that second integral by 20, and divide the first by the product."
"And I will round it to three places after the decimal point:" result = 0.065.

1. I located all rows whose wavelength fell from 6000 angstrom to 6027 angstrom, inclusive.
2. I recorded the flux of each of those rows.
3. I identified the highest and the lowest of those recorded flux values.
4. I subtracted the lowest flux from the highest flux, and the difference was 5.7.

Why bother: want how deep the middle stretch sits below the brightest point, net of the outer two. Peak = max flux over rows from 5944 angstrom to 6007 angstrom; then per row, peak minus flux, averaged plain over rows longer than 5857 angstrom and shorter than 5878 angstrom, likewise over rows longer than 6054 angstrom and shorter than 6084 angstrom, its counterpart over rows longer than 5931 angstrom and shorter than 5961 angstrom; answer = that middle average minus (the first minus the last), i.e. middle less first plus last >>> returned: 2.3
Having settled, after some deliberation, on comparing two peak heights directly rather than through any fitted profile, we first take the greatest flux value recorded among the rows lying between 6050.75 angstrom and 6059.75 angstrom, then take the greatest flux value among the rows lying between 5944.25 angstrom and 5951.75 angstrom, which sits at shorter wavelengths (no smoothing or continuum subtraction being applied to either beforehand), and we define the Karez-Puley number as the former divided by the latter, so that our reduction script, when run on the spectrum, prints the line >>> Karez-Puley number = 1.1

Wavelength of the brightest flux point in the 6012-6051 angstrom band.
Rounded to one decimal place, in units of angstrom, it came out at 6047.0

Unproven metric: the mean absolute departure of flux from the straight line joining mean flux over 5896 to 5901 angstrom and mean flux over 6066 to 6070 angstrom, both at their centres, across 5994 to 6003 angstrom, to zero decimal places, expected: 4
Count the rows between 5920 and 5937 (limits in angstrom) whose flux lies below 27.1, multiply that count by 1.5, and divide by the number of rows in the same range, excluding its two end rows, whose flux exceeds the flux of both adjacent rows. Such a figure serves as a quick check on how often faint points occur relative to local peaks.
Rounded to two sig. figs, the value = 9.0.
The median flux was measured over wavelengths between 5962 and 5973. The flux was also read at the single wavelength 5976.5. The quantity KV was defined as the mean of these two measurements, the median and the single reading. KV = 26.8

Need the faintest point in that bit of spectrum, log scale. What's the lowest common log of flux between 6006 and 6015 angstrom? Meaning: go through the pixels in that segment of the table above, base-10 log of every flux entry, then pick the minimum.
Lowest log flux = 1.39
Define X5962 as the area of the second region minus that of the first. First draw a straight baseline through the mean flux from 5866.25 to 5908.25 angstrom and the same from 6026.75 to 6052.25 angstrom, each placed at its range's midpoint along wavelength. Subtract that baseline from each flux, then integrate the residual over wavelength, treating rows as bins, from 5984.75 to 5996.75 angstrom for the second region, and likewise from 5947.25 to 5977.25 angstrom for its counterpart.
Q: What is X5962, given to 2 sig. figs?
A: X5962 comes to -22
